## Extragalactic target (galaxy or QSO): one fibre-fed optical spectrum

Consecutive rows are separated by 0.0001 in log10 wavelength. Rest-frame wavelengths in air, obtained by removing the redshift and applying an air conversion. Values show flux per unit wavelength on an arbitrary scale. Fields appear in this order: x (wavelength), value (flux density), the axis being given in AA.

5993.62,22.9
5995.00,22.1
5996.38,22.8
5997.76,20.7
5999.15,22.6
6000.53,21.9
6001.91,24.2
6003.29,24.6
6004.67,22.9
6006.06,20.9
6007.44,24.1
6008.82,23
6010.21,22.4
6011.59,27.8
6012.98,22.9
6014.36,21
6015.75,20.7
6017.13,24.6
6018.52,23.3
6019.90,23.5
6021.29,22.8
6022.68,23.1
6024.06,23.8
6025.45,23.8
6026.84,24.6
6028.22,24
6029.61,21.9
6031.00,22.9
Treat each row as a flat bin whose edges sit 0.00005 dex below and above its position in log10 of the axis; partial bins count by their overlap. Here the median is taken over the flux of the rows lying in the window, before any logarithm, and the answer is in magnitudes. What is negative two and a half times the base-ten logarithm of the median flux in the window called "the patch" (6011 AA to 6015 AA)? -3.40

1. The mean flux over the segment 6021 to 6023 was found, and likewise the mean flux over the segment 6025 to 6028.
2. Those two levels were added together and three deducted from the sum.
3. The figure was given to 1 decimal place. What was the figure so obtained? 44.2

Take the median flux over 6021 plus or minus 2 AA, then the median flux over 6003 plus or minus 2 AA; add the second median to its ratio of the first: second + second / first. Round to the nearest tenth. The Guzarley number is 25.2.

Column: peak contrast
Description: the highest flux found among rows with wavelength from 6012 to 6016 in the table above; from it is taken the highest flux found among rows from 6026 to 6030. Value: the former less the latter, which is -1.7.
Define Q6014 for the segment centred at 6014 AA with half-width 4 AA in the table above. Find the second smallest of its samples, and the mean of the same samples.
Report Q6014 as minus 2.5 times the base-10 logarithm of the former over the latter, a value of 0.11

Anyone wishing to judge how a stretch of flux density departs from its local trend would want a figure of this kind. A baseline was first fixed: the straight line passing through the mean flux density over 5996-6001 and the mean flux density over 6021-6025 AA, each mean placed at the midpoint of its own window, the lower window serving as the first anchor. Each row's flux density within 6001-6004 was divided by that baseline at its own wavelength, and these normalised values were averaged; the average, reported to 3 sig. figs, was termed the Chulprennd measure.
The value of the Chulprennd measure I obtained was 1.10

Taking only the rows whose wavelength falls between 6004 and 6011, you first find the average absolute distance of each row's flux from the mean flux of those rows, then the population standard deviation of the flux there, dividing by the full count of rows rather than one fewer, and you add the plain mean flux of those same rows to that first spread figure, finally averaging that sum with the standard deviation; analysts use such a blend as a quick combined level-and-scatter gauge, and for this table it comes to 12.3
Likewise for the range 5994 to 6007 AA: 12.4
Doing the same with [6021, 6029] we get 12.4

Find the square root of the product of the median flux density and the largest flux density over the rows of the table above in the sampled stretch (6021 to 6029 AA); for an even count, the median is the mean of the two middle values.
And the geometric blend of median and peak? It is 24.2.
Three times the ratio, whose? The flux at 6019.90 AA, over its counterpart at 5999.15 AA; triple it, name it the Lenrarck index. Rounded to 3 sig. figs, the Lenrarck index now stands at 3.12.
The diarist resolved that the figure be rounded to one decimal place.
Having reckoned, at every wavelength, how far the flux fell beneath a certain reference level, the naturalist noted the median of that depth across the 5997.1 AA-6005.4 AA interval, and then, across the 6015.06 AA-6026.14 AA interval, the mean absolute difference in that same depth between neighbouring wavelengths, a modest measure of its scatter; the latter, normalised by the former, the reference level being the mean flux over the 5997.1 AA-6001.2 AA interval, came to -1.0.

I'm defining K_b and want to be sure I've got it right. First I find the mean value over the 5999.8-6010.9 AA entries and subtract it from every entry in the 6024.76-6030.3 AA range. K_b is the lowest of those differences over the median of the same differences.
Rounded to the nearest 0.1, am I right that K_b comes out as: -1.2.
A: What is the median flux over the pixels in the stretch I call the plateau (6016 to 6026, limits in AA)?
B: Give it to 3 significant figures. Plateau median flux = 23.5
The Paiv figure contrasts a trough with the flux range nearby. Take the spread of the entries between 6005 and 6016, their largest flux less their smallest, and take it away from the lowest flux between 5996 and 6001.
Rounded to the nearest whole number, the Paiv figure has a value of 14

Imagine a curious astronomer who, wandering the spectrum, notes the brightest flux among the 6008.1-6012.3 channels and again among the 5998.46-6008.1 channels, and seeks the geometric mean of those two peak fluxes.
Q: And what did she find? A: 26.2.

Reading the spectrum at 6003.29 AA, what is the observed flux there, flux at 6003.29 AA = 24.6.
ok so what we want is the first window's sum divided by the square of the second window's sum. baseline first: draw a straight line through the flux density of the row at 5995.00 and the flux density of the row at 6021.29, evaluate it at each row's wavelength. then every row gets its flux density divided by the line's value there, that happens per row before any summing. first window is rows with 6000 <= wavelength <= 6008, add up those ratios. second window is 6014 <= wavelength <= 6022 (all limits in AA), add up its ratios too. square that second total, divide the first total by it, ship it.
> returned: 0.173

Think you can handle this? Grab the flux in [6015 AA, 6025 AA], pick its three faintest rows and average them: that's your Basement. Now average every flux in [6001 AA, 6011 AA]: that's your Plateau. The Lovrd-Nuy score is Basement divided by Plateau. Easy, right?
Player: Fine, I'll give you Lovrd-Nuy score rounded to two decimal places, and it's 0.96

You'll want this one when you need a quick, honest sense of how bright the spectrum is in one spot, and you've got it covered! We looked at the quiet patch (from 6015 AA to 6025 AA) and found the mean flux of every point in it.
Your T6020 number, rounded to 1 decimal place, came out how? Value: 23.1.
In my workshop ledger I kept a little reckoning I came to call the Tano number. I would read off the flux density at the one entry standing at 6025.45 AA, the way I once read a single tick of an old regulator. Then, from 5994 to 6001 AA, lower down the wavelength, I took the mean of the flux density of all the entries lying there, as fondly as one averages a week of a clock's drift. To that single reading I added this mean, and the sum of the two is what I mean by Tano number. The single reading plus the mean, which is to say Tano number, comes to 45.8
